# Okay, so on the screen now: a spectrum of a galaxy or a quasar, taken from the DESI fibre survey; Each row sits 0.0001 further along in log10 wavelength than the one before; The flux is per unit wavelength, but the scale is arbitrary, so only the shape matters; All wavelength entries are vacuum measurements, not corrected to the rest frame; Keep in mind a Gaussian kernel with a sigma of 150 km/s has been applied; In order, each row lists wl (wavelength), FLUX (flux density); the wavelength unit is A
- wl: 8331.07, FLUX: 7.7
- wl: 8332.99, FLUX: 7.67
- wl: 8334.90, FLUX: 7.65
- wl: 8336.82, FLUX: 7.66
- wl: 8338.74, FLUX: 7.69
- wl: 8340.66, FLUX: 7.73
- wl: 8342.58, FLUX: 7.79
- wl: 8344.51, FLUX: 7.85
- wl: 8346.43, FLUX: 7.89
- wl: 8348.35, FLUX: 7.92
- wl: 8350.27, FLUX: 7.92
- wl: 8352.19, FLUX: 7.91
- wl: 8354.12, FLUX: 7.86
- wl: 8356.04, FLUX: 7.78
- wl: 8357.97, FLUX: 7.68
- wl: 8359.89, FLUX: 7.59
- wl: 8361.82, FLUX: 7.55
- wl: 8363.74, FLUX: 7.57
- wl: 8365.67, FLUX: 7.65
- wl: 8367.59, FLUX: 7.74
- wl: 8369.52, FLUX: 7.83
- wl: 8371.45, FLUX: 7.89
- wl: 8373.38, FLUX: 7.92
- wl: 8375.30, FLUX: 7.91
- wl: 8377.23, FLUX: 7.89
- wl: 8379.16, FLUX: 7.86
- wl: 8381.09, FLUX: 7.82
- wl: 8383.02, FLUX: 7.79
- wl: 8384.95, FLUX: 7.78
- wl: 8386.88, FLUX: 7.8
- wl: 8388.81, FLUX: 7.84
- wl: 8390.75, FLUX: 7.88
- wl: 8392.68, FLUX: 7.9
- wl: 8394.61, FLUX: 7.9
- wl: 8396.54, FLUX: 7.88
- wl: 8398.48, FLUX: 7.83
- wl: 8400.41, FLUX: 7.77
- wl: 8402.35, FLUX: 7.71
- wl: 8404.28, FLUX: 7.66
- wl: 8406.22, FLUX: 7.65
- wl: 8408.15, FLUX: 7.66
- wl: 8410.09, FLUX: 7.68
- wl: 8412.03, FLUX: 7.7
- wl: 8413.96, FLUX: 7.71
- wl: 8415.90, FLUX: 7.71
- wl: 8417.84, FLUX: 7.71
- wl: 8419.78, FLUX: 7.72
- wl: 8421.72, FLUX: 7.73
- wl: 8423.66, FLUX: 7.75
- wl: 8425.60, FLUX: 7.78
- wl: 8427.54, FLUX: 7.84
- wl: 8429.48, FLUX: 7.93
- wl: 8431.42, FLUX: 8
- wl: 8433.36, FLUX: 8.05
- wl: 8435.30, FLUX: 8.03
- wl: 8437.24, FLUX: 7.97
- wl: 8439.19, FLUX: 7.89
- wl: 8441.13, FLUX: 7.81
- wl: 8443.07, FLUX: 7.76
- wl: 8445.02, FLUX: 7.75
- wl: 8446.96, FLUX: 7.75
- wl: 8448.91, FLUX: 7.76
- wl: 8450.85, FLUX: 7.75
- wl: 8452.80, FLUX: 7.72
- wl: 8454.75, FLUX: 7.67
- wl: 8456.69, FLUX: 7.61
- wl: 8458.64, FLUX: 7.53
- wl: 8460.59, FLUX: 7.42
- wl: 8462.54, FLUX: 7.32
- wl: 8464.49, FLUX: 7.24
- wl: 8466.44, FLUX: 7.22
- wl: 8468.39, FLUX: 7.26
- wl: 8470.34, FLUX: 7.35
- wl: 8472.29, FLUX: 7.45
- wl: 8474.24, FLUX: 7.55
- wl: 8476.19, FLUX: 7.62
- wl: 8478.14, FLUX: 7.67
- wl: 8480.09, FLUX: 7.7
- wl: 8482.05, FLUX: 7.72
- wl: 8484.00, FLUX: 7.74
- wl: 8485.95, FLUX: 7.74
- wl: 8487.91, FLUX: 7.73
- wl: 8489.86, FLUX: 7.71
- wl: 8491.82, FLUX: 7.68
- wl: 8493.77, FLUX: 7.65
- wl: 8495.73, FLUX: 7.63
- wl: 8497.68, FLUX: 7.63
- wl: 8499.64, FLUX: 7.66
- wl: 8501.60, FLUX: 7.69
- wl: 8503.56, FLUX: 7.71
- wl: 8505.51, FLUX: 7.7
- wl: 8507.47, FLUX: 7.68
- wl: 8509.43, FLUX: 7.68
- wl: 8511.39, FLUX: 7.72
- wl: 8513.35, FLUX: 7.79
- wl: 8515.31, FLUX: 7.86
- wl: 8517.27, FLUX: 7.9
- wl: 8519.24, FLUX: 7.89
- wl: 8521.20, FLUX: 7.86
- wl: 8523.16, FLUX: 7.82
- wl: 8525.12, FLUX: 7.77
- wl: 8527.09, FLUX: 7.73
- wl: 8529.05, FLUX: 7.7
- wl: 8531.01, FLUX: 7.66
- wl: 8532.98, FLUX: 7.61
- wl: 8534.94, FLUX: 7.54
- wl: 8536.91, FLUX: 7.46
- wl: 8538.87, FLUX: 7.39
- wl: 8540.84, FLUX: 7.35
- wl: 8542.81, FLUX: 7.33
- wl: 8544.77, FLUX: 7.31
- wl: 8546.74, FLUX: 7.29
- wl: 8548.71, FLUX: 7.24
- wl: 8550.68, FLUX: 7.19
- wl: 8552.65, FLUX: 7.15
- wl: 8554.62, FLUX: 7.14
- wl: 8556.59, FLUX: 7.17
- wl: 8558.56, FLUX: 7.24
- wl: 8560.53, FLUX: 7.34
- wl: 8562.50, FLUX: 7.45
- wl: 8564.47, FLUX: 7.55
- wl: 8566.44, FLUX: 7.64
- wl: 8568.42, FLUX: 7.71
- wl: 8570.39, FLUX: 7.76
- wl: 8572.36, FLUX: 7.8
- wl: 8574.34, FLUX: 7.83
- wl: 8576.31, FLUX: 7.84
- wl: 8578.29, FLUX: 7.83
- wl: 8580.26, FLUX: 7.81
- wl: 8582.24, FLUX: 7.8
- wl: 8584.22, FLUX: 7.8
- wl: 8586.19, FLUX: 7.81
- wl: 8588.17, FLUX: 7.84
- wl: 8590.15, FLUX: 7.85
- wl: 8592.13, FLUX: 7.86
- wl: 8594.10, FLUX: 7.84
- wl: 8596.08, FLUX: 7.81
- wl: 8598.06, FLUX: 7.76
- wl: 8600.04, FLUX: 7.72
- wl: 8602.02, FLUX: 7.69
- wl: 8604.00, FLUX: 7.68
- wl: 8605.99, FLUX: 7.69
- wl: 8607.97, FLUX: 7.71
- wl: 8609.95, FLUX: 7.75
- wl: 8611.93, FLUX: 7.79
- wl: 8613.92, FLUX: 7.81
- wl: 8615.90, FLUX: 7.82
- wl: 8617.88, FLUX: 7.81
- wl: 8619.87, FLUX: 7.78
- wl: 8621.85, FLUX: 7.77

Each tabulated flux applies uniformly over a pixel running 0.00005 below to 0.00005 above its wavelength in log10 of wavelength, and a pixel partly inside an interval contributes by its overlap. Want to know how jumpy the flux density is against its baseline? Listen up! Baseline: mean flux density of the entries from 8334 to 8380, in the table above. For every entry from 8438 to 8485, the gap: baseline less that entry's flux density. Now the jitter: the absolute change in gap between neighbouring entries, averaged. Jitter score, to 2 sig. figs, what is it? 0.053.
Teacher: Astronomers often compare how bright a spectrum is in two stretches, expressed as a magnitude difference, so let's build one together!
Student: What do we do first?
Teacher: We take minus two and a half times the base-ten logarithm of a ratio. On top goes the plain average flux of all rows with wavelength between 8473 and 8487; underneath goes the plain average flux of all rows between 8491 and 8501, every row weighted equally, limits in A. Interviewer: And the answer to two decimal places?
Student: 0.00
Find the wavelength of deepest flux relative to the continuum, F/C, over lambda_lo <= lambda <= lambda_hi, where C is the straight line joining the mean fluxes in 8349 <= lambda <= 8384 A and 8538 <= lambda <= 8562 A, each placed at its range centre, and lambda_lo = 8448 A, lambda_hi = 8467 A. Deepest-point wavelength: 8466.44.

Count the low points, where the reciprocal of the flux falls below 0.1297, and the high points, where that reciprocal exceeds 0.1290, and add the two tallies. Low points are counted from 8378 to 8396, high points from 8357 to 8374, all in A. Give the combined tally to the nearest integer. 15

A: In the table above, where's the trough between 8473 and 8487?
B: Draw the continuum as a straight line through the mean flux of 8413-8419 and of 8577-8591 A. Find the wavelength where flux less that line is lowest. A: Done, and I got 8474.24 A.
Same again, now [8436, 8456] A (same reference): 8454.75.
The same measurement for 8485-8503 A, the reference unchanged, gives 8497.68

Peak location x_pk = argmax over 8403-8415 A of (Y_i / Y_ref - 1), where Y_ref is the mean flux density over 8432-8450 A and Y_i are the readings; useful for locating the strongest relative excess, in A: 8413.96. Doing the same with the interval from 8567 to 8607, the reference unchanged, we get 8592.13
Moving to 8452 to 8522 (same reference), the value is 8517.27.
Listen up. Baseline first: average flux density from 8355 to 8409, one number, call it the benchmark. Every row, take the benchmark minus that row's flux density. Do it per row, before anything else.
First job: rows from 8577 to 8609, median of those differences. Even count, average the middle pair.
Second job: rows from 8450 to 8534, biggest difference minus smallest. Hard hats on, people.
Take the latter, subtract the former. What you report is 0.71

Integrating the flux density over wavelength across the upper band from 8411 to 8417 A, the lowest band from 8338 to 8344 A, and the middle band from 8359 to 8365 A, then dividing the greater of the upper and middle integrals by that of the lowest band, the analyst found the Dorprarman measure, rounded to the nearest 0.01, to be 1.00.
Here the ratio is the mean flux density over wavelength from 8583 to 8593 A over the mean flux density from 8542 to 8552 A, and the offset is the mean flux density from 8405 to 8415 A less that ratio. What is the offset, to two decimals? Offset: 6.60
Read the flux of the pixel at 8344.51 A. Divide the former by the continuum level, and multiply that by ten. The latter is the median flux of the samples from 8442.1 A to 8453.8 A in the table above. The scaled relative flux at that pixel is 10.1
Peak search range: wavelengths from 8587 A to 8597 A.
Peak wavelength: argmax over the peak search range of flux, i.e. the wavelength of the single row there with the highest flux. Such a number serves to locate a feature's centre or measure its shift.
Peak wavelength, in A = 8592.13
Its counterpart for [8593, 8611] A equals 8594.10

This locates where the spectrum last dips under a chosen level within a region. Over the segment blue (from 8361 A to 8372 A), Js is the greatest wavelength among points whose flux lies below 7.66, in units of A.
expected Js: 8365.67 A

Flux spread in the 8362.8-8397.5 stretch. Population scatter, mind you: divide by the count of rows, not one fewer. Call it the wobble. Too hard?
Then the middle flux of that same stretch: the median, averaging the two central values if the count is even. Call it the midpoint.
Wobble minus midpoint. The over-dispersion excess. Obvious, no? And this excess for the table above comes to -7.76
